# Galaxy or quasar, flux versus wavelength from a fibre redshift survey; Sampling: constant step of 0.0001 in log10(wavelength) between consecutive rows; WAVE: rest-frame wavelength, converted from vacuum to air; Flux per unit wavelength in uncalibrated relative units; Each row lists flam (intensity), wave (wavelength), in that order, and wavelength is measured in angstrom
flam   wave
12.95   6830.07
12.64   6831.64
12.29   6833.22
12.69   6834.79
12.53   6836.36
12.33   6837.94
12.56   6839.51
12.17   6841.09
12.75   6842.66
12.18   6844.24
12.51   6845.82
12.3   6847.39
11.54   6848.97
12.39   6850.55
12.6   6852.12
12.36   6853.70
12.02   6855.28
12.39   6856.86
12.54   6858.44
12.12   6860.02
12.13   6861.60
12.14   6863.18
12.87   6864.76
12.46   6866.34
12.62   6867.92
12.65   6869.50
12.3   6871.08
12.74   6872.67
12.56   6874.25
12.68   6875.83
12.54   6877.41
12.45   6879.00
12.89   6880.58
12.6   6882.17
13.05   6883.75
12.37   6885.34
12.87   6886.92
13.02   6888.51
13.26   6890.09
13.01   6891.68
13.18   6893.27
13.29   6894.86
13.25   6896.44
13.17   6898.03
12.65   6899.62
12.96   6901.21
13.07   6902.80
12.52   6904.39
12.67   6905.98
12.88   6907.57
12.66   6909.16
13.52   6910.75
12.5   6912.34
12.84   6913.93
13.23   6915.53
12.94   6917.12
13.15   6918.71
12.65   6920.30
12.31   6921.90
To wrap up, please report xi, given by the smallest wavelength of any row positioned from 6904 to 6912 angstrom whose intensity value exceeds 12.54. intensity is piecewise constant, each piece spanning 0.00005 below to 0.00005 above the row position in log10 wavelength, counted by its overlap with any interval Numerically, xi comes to 6905.98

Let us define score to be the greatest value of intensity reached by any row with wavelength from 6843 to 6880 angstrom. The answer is 12.87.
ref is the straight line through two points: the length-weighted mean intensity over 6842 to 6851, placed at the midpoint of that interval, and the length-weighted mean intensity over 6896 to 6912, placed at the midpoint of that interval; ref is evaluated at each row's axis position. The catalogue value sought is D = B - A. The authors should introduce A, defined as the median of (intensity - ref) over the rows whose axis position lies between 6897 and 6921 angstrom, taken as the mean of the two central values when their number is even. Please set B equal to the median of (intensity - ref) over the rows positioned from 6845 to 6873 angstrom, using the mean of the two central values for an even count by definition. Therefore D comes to 0.15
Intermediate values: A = -0.12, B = 0.03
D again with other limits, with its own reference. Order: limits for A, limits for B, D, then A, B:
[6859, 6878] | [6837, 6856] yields 0.08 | -0.02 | 0.06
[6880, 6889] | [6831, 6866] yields -0.08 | 0.20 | 0.12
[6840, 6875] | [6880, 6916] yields 0.15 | 0.02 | 0.17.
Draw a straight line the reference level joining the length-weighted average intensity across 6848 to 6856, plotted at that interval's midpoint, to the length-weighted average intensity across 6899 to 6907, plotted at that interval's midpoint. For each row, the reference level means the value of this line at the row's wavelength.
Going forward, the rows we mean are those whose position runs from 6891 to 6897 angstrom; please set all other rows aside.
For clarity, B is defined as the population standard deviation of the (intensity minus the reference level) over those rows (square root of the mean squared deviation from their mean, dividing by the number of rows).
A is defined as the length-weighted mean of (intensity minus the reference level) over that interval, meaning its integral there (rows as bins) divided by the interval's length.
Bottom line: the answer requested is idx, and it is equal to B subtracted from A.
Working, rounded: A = 0.51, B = 0.090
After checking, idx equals 0.42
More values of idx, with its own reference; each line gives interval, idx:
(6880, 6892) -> 0.06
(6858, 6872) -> -0.15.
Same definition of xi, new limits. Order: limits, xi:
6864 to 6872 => 6864.76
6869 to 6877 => 6869.50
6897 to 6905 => 6898.03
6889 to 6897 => 6890.09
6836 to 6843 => 6839.51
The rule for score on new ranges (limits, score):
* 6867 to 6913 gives 13.52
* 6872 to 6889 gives 13.05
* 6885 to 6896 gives 13.29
